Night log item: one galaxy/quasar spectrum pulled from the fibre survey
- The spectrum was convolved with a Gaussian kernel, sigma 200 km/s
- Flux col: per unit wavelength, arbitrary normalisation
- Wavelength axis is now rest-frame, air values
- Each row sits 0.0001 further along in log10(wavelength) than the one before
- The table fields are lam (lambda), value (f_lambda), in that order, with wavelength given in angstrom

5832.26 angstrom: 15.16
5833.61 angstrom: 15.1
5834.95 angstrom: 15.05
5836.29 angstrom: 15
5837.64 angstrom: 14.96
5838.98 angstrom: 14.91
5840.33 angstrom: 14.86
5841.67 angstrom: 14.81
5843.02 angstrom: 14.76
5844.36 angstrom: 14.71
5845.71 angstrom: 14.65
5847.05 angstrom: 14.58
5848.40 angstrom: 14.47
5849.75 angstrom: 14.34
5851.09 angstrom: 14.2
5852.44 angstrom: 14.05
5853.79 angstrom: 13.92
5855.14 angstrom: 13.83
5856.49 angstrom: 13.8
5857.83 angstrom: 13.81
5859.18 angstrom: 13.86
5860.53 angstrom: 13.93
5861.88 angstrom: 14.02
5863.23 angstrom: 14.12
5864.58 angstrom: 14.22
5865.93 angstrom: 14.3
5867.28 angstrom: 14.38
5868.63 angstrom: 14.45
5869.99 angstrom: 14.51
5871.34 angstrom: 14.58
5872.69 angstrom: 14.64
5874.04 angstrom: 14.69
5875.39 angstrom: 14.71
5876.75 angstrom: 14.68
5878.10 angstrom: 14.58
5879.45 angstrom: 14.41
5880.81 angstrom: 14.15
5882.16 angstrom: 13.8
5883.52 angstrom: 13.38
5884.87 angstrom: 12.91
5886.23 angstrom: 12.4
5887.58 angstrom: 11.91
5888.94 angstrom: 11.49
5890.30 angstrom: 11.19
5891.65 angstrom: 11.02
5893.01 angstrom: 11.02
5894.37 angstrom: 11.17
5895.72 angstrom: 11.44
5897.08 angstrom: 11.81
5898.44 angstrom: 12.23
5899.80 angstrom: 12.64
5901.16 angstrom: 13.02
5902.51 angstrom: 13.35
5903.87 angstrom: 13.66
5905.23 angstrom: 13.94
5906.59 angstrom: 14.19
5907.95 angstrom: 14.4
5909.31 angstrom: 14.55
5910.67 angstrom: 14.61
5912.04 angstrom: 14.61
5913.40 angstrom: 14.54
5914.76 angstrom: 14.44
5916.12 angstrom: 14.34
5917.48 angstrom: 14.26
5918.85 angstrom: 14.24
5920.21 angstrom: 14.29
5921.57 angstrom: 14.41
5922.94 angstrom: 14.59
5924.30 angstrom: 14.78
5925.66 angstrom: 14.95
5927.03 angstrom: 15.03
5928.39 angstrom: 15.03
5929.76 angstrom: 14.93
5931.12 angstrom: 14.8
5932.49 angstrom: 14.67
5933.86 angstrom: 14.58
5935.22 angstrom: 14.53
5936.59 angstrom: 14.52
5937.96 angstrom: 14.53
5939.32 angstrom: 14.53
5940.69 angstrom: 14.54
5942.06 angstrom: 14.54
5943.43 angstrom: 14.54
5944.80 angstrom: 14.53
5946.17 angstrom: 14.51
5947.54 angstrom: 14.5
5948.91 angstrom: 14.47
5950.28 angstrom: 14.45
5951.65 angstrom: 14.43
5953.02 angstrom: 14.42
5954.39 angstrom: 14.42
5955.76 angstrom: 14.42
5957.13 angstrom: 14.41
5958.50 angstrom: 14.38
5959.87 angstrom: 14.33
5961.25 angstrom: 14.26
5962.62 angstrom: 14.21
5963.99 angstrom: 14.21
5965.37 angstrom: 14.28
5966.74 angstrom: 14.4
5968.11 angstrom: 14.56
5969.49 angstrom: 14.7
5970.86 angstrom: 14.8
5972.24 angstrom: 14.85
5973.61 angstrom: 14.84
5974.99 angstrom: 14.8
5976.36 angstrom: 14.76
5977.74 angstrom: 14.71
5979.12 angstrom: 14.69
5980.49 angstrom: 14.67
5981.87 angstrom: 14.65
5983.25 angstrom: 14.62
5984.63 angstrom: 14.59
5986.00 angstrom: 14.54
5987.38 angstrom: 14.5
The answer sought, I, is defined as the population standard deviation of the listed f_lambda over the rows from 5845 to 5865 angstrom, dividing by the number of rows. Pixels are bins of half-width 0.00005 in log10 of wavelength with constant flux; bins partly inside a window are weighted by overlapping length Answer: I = 0.3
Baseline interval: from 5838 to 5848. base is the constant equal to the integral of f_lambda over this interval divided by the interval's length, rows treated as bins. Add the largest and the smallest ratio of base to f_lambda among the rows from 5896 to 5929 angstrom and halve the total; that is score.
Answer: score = 1.12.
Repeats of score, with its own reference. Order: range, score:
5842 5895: 1.17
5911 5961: 1.01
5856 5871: 1.04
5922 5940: 1.00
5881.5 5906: 1.20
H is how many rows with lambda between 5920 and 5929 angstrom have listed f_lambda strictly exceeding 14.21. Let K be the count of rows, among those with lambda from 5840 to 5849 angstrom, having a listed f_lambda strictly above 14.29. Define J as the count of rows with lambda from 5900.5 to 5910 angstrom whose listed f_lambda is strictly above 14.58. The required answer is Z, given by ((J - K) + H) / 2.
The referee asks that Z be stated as 0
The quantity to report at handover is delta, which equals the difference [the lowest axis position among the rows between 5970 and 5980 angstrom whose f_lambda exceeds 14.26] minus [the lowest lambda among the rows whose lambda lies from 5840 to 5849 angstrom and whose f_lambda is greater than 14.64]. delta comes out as 130.5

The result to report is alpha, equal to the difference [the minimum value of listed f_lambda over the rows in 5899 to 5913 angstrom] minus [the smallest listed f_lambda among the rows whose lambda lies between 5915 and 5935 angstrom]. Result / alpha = -2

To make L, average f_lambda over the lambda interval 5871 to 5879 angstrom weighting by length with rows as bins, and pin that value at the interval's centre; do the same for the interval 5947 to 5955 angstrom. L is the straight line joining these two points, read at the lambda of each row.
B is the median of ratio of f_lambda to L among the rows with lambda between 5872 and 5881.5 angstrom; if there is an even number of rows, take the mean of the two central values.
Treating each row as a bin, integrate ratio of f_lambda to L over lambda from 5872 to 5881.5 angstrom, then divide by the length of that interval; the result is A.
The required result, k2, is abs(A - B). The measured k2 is 0.0048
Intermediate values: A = 0.99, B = 1.00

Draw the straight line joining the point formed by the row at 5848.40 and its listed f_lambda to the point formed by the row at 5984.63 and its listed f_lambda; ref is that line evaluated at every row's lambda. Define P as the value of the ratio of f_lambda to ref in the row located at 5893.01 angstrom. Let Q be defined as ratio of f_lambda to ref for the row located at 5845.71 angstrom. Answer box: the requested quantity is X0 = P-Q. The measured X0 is -0.253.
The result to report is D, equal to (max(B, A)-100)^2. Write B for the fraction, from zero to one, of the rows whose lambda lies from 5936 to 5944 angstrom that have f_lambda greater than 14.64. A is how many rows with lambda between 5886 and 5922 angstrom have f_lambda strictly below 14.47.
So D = 5929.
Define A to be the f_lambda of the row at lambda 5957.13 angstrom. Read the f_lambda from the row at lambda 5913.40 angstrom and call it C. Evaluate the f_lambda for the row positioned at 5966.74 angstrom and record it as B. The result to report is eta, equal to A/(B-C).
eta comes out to -103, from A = 14.41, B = 14.4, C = 14.54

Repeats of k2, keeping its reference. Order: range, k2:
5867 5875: 0.0010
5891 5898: 0.0103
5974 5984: 0.0003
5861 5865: 0.0012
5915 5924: 0.0047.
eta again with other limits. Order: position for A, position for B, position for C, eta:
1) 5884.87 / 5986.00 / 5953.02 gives 108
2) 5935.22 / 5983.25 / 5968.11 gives 242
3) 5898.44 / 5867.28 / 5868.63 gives -175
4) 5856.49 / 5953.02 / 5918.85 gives 77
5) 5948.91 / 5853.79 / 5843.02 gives -17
